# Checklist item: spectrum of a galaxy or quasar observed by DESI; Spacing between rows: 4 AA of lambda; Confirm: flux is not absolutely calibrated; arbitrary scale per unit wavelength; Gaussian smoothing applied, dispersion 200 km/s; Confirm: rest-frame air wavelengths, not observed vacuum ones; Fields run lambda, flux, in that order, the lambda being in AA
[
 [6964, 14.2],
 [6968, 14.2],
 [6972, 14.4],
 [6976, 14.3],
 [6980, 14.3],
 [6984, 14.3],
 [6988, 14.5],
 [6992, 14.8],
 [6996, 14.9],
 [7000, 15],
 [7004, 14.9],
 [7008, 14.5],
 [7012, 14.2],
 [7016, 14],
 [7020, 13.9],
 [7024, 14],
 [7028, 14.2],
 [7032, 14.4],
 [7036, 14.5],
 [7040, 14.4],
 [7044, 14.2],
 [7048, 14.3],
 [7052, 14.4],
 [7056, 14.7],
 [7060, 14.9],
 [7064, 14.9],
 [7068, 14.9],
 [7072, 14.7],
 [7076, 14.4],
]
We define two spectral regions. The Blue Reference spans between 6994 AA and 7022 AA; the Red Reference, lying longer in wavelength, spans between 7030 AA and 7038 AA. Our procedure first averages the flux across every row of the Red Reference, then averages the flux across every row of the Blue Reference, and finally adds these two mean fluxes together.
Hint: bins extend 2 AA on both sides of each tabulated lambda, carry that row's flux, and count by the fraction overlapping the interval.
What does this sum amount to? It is 28.9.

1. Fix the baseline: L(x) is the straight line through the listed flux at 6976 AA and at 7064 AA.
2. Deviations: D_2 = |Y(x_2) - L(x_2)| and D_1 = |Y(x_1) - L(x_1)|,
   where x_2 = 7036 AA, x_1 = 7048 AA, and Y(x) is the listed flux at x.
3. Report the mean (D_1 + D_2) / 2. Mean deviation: 0.35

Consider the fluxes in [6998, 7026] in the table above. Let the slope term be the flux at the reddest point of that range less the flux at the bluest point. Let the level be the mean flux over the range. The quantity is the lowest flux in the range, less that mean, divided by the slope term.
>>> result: 0.46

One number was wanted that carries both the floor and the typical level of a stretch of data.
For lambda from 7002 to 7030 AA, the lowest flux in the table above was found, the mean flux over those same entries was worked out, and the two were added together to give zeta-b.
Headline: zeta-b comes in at 28.1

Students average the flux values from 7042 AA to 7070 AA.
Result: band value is 14.6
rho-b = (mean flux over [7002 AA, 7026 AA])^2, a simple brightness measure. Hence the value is 203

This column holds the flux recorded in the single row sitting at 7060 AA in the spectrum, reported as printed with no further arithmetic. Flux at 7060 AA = 14.9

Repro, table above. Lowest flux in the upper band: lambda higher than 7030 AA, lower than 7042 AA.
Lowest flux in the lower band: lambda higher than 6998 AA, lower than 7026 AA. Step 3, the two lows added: 28.3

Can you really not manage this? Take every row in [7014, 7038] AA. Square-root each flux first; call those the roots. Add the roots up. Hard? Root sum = 22.6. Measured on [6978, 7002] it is 23.0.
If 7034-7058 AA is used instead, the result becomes 22.8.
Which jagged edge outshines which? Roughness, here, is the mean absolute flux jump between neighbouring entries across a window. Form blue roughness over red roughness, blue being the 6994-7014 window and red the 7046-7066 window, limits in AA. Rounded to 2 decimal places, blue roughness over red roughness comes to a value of 1.50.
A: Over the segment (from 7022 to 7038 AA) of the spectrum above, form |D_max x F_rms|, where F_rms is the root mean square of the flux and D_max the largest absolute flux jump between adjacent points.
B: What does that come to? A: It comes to 2.9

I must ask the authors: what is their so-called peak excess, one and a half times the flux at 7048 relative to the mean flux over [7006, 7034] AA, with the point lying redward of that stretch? 1.51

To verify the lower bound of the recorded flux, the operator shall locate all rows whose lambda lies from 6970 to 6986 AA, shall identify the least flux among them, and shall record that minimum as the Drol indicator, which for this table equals 14.3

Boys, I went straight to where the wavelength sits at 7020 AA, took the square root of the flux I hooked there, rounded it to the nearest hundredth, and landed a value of 3.73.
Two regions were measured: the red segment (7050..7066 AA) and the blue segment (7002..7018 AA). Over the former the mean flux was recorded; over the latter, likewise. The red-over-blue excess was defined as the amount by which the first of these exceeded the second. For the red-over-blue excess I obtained 0.3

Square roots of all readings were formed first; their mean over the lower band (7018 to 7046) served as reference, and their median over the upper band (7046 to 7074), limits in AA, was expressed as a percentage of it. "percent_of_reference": 102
